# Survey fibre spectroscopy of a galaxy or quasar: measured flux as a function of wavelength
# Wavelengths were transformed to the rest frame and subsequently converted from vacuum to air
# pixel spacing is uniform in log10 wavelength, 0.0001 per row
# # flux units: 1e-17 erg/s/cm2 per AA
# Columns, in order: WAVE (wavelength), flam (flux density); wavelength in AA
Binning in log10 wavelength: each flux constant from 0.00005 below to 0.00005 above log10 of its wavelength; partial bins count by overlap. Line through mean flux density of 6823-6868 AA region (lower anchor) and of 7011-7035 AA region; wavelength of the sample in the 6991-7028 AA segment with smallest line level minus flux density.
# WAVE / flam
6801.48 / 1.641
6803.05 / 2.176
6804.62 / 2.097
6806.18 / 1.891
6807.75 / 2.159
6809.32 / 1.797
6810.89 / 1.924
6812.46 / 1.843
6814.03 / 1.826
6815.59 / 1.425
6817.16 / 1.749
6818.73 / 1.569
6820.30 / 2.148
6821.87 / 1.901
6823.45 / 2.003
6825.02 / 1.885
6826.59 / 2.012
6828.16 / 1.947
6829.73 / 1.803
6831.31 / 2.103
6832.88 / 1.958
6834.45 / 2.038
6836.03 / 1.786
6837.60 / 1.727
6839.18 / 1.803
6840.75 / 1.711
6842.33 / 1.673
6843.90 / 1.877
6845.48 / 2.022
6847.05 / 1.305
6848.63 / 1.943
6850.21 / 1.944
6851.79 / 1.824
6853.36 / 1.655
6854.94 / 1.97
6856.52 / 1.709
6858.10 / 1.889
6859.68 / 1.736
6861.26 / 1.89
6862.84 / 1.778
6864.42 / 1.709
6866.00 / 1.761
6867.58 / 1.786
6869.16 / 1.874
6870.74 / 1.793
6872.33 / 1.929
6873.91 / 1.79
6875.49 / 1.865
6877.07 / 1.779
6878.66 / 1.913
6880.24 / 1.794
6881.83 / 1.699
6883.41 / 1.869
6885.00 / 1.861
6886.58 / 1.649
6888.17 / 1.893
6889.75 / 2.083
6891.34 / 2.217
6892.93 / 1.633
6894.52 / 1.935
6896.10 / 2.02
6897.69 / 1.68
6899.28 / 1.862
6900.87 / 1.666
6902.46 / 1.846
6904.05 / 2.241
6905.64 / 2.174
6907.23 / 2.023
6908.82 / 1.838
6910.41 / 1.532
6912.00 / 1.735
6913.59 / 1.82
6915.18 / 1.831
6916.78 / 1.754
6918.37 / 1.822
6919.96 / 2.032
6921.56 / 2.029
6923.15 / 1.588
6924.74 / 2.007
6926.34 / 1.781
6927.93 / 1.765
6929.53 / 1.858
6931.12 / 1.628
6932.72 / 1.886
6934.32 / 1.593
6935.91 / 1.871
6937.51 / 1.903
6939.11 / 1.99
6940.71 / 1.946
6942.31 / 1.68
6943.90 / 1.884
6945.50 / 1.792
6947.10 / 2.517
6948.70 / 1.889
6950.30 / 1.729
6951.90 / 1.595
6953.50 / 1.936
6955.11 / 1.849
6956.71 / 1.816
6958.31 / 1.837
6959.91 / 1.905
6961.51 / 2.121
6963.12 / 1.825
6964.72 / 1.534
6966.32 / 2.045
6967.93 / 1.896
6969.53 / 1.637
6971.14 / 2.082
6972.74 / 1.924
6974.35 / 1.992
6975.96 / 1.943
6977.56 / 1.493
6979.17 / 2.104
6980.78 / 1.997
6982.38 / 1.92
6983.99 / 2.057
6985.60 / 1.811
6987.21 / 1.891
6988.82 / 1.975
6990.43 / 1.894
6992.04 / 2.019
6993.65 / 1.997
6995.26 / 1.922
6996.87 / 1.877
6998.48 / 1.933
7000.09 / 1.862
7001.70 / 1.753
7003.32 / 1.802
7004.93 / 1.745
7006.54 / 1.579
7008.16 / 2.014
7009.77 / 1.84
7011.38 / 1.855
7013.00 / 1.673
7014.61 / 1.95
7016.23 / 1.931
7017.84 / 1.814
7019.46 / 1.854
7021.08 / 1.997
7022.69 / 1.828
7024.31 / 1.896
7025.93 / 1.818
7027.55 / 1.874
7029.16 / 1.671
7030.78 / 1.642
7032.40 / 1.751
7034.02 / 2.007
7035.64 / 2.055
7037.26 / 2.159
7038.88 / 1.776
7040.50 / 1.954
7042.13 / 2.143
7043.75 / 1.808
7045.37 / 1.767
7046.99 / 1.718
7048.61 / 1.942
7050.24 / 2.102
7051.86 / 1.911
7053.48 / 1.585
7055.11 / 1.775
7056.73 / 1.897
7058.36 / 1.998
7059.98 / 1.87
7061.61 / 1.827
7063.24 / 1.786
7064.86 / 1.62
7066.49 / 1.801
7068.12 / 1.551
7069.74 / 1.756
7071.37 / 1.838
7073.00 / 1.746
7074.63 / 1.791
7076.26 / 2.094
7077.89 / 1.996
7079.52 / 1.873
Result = 6992.04 AA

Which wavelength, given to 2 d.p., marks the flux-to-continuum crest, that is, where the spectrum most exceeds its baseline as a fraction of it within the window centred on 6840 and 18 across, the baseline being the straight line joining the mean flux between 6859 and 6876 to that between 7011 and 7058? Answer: 6831.31 AA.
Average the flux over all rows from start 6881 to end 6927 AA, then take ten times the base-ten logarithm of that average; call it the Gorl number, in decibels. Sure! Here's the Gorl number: 2.71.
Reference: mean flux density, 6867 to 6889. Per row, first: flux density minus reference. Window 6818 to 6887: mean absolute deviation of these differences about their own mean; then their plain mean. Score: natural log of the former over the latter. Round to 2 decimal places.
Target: 2.20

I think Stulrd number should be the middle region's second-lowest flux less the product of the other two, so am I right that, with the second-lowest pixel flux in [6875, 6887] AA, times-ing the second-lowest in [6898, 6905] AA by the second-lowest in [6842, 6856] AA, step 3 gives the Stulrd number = -1.4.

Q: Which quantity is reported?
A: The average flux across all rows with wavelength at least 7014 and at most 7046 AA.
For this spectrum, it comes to 1.885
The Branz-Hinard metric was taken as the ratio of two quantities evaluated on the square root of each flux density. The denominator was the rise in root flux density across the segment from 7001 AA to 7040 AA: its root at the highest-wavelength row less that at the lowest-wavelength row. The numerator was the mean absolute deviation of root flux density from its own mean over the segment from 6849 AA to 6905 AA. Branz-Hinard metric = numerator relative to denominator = 4.6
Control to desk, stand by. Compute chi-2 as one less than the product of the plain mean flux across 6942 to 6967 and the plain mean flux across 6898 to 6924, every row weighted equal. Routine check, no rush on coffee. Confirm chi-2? 2.49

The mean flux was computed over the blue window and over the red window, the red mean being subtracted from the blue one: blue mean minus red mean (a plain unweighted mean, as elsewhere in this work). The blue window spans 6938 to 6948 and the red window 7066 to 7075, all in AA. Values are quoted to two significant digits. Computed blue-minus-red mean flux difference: 0.22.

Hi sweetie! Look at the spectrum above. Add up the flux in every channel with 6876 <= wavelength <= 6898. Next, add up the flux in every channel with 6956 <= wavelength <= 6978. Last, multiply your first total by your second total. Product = 678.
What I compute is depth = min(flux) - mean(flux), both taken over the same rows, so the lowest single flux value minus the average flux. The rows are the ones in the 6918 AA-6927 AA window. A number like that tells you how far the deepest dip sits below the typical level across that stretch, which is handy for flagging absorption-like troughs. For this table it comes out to -0.29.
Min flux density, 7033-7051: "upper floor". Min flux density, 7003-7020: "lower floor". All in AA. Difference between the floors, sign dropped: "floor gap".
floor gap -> 0.14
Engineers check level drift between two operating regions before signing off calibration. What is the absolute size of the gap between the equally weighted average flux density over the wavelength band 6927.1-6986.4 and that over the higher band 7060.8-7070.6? 0.15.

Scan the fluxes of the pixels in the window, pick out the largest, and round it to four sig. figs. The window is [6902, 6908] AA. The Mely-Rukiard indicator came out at 2.241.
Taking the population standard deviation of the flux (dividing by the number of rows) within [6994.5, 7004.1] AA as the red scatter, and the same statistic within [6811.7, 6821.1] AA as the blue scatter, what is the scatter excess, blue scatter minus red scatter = 0.16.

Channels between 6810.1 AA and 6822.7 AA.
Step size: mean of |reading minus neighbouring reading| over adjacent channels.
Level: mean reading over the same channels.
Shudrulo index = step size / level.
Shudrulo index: 0.145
